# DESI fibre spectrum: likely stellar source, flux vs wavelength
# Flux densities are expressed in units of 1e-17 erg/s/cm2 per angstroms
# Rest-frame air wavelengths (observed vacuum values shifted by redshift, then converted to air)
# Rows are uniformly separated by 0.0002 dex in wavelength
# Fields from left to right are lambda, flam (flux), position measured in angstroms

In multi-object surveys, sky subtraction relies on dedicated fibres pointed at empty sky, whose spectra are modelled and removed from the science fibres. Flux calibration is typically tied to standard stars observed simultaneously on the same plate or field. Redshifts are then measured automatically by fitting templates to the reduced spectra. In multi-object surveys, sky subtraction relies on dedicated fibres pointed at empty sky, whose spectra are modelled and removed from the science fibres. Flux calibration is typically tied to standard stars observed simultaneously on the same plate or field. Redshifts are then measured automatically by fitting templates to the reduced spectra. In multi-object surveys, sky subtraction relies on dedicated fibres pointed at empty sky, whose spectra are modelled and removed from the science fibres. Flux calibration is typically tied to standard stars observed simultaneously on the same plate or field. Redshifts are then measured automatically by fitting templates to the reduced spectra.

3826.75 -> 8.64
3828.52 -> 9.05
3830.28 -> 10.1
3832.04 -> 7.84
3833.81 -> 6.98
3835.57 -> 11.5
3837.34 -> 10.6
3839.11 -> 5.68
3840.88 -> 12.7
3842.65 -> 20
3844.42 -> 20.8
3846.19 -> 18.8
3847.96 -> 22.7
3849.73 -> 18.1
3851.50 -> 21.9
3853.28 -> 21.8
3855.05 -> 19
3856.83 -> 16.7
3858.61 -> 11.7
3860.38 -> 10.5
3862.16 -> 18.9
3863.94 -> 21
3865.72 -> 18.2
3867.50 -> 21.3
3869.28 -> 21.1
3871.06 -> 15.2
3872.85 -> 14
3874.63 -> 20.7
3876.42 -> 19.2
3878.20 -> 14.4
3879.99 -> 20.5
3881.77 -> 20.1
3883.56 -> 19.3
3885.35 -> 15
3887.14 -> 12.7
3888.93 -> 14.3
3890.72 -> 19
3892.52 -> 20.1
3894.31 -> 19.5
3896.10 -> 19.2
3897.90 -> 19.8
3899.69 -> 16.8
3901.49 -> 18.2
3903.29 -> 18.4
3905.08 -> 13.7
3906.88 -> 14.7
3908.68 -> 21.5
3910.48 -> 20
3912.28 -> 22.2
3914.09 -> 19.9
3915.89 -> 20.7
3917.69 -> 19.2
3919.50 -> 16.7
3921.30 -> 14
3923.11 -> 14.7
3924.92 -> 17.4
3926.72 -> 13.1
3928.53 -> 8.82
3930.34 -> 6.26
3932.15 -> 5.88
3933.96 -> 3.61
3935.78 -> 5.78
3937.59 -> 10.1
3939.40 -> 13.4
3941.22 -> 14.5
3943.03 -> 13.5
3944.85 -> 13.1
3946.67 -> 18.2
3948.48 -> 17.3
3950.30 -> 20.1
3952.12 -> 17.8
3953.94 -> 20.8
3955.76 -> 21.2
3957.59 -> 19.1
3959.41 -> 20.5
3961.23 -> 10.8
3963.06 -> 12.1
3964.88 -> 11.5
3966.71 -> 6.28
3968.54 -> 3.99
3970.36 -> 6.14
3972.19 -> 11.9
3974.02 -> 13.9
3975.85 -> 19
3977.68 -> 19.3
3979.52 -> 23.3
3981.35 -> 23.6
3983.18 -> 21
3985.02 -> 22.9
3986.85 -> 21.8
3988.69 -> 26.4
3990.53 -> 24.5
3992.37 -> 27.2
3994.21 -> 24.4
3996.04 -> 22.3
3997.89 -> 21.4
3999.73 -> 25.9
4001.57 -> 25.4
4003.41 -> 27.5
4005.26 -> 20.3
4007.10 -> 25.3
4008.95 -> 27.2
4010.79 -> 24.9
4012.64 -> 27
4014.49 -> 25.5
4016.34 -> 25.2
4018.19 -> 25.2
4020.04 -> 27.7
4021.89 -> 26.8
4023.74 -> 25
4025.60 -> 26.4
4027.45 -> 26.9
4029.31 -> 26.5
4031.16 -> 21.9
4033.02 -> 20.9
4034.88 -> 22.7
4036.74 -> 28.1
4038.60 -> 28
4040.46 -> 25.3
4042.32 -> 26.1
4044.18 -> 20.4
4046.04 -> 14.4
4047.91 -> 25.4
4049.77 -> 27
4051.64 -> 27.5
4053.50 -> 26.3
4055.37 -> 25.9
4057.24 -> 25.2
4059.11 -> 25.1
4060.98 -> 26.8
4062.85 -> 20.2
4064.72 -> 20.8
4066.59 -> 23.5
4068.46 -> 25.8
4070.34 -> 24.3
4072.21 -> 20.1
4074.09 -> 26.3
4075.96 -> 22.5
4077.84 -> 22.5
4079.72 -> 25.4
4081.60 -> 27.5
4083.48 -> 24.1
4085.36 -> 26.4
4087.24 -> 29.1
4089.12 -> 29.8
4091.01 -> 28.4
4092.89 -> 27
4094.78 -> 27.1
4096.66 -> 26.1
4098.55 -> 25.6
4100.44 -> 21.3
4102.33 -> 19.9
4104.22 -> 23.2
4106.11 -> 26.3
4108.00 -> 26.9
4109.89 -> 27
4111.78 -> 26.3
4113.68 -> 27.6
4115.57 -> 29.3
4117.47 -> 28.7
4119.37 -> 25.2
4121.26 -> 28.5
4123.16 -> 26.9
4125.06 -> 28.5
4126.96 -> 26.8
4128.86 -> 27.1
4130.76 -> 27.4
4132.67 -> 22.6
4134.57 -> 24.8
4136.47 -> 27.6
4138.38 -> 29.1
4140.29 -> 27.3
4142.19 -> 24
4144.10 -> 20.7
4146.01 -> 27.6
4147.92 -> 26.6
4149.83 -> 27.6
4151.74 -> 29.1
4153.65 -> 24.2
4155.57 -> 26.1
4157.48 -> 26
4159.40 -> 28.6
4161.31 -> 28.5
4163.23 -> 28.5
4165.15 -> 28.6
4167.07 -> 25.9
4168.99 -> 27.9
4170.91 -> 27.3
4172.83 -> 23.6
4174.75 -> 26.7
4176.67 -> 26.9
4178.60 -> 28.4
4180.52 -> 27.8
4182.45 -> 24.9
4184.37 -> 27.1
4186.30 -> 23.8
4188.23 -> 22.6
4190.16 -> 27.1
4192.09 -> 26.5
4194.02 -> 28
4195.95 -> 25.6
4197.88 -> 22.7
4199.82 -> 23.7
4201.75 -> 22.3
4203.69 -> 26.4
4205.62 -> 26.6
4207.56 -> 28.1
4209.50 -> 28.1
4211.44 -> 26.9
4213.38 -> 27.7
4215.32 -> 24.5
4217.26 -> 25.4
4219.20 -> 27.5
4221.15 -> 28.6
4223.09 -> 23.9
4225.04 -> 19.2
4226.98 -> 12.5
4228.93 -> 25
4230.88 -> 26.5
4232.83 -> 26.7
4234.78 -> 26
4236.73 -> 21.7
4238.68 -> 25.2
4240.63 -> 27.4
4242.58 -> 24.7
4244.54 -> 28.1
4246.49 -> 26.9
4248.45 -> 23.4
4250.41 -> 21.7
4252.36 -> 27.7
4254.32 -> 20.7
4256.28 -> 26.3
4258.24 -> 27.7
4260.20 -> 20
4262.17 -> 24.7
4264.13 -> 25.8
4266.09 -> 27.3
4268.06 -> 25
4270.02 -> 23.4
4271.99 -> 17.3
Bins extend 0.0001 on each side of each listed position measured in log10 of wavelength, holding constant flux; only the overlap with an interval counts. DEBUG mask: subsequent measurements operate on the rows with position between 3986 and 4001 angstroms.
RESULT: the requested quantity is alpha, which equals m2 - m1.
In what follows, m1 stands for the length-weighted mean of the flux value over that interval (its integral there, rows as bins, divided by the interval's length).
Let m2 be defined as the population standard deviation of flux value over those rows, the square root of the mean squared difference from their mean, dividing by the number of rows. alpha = -22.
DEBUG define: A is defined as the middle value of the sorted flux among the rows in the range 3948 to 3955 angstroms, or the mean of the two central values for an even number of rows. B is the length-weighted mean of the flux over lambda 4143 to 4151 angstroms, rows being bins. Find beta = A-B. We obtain -7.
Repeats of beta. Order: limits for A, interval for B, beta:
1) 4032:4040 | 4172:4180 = -1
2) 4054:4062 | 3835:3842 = 15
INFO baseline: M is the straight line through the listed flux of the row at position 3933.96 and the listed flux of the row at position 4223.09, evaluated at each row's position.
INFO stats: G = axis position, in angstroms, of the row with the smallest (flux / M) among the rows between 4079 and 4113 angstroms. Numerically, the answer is 4102.33 angstroms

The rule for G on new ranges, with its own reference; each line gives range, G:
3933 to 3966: 3933.96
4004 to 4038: 4033.02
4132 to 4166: 4144.10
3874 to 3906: 3881.77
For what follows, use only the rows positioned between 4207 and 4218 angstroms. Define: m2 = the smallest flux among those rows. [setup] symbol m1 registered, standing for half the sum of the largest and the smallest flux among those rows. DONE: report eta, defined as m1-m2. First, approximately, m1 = 26.3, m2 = 24.5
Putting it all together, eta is 1.8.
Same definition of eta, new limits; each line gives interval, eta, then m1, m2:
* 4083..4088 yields 2.5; 26.6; 24.1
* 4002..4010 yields 3.6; 23.9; 20.3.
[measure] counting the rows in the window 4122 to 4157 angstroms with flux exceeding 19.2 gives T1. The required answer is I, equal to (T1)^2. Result 324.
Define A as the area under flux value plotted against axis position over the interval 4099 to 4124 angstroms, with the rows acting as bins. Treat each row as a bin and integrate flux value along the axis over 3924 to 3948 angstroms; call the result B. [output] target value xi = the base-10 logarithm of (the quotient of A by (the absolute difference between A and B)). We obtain 0.23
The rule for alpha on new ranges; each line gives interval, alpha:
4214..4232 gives -19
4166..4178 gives -25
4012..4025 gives -25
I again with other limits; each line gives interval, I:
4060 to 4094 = 324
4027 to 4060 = 289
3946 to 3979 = 25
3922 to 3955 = 4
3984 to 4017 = 324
